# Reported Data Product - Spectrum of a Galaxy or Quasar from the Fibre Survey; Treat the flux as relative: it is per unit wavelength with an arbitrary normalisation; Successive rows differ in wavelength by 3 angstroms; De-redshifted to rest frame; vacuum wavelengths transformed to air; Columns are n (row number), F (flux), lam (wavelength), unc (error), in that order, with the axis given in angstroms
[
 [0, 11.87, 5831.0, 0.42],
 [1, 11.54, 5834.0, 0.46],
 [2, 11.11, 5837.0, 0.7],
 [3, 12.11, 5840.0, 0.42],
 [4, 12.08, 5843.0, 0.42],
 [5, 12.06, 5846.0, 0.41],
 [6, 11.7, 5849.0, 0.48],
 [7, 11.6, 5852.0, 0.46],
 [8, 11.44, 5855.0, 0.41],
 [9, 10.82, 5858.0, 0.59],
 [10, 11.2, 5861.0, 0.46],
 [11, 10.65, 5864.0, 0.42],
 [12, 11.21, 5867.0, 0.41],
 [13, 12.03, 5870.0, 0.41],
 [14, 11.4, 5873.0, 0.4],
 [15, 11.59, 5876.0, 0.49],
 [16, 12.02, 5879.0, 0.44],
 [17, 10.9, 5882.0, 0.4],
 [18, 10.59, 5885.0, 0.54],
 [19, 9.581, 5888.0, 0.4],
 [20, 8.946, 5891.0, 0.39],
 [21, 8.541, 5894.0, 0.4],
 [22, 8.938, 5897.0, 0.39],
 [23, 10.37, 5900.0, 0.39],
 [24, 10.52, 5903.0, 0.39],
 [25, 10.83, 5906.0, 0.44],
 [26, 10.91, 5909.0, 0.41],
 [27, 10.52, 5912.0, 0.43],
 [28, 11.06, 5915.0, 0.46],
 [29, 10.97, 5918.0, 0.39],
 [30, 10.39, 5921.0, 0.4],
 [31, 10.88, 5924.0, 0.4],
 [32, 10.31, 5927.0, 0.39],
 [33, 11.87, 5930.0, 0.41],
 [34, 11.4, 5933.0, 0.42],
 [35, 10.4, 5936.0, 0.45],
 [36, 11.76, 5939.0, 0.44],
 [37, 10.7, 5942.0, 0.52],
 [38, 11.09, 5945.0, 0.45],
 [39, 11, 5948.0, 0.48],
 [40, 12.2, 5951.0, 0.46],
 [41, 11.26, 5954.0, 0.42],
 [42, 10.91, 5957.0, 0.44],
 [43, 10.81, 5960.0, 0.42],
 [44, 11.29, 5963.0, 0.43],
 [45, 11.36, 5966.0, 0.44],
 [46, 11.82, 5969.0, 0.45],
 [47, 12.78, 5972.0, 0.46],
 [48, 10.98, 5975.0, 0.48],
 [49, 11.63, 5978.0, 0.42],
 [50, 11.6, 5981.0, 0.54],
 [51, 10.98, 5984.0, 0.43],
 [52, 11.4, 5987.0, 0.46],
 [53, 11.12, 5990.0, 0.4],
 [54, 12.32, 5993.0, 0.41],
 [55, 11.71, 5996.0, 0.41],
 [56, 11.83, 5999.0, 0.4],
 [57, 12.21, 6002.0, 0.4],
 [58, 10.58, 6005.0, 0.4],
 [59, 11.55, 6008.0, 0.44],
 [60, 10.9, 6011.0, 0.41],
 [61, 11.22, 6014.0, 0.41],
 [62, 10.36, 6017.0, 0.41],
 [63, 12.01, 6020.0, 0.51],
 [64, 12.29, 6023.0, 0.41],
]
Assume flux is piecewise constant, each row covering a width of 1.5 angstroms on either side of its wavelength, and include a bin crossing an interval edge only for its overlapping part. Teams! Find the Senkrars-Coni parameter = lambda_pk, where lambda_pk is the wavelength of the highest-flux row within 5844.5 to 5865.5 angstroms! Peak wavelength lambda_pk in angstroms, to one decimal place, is 5846.0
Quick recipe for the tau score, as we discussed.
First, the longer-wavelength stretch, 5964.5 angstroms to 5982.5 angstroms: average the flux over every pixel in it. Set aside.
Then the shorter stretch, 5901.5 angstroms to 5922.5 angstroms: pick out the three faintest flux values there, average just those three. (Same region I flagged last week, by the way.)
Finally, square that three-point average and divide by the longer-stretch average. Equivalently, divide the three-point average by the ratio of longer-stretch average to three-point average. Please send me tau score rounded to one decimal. 9.4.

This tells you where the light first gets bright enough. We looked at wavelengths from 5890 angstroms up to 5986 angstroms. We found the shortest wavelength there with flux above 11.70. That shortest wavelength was 5930.0 angstroms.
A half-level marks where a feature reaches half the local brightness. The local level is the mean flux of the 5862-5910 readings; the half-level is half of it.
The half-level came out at 5.28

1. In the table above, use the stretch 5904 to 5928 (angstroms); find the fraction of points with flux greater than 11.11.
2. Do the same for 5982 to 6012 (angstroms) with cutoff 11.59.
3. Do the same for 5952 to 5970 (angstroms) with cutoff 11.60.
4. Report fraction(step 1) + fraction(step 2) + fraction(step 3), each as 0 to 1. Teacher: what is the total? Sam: 0.57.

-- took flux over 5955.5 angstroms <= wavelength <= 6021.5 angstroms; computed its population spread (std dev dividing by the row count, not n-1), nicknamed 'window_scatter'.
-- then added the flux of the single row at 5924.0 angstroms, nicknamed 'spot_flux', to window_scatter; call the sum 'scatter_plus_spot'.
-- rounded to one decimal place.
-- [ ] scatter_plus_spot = 11.5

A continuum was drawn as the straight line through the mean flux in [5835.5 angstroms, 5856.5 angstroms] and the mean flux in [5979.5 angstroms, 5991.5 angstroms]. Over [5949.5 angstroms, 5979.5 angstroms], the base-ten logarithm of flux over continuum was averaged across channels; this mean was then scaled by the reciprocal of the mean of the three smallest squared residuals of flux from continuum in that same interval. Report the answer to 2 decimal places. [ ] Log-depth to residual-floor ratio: 0.95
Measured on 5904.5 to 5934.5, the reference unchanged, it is -0.18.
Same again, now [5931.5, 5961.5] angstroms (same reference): -0.26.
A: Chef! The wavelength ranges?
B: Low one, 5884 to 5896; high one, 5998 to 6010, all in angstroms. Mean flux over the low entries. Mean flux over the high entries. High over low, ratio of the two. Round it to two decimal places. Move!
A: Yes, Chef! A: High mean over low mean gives 1.23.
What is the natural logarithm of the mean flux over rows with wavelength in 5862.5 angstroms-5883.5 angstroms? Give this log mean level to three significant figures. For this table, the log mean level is 2.43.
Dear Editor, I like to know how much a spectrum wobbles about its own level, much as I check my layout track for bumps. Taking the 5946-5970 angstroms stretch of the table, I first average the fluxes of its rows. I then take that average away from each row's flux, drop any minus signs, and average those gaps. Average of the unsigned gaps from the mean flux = 0.35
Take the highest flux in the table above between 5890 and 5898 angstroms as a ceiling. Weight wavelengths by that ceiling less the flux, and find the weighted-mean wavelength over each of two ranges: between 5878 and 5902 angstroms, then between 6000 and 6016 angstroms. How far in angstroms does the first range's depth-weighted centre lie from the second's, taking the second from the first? -123.2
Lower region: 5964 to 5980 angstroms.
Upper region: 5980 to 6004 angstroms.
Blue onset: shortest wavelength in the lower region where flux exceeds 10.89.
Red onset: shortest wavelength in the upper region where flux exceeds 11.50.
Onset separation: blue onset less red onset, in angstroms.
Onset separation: -15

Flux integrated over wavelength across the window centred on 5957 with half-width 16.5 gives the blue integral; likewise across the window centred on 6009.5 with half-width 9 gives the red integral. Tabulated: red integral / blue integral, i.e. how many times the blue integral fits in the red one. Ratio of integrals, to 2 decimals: 0.53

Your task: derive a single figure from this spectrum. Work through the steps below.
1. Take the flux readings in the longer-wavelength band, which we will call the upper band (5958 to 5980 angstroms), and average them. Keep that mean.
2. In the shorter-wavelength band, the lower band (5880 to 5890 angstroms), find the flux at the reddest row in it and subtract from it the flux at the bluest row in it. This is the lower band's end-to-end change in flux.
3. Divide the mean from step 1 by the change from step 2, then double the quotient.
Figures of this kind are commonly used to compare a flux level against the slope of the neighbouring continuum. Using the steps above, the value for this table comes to -17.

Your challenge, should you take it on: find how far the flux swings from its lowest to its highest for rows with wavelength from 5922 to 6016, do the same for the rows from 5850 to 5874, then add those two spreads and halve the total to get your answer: 1.9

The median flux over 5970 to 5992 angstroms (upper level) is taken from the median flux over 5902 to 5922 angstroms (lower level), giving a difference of -0.57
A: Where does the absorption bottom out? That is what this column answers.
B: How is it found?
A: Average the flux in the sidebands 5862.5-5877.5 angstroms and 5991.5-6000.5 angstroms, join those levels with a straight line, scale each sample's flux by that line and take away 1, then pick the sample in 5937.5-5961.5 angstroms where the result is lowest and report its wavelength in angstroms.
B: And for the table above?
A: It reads 5942.0 angstroms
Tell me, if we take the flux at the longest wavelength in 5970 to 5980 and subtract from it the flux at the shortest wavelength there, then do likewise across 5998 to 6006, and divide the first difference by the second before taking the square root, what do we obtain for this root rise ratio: 1.0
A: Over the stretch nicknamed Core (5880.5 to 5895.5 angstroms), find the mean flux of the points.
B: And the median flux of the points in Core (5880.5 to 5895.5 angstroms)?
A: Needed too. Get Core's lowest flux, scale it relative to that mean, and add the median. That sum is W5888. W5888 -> 10.46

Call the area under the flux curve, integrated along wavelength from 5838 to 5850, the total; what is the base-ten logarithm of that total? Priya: 2.16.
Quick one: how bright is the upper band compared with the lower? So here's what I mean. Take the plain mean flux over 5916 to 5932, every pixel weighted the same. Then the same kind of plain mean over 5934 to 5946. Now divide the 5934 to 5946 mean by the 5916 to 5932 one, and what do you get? 1.01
